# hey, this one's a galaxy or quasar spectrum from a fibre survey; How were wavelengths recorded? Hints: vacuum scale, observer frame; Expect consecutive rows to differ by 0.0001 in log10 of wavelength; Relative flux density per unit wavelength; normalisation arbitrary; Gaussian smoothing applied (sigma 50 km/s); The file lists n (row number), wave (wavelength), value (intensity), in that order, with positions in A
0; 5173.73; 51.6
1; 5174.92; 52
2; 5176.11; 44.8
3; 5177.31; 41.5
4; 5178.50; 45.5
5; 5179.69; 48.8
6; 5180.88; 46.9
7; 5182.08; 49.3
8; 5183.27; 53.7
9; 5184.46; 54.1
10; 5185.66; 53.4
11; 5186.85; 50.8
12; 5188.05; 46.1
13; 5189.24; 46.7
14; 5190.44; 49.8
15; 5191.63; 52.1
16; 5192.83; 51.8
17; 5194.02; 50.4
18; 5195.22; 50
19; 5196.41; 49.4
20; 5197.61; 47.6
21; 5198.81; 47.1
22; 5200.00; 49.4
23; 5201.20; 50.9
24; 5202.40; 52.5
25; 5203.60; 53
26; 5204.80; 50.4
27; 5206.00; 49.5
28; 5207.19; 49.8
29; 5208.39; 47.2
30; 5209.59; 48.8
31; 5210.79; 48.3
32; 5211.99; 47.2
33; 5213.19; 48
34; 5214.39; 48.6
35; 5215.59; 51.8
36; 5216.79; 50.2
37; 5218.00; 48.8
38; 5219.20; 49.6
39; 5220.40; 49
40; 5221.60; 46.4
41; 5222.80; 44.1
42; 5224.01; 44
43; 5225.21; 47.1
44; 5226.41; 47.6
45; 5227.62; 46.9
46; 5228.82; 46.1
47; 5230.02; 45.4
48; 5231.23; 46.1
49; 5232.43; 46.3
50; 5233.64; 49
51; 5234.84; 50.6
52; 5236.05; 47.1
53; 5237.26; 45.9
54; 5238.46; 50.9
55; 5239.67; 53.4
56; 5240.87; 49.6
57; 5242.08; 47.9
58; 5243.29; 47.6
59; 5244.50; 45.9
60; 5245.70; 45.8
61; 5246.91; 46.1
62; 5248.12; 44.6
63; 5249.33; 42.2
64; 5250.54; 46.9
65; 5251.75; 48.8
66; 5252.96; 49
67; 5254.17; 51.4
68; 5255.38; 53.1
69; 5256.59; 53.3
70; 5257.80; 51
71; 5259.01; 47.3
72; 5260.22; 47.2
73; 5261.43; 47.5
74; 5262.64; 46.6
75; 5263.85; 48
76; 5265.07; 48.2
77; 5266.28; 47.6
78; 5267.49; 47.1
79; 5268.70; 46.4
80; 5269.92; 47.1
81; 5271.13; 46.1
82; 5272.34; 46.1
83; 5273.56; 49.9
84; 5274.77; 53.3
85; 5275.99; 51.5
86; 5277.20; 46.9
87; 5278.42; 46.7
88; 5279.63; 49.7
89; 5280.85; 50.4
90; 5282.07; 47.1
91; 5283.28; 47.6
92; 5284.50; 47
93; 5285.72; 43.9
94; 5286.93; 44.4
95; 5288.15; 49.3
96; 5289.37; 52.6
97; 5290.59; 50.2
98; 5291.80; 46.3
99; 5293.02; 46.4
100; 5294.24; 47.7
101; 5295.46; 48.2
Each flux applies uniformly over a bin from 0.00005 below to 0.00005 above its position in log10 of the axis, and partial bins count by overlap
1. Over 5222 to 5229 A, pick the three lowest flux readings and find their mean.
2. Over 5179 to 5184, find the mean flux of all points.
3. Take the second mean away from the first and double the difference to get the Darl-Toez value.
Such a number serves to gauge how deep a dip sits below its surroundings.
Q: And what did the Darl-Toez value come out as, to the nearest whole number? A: -10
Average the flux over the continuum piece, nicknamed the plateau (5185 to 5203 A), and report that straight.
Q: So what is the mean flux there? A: 49.9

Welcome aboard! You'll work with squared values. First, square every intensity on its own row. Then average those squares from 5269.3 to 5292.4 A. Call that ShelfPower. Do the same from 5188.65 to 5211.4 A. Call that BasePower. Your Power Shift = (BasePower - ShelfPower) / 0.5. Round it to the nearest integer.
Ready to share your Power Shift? 288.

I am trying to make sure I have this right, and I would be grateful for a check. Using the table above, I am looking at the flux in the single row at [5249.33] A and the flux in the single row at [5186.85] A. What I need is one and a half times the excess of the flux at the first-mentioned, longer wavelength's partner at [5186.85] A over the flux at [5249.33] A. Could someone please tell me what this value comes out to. 12.9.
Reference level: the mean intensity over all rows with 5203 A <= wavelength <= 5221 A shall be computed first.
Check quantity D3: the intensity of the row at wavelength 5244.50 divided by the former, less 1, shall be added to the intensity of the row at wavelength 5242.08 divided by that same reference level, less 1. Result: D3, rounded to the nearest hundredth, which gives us -0.10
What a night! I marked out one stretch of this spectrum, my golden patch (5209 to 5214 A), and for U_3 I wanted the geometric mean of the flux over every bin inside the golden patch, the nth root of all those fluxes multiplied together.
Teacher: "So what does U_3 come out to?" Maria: 48.1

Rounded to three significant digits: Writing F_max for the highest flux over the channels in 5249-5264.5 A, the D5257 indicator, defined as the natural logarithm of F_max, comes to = 3.98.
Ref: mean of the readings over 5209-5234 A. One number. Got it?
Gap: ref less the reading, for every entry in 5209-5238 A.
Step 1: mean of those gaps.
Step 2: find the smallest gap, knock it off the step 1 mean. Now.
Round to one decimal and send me 4.2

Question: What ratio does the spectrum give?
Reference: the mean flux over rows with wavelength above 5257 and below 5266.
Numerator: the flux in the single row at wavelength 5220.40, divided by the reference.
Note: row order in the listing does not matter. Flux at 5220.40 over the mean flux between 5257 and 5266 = 1.02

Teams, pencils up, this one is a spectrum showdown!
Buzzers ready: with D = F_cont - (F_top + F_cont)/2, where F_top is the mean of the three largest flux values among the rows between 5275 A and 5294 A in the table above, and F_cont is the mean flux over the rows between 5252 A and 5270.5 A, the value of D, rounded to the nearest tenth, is -1.4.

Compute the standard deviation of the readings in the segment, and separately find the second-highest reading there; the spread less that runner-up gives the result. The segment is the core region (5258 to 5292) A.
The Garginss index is -50.4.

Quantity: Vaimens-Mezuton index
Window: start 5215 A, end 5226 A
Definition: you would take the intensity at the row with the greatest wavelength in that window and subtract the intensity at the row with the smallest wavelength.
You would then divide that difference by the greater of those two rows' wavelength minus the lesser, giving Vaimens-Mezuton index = -0.49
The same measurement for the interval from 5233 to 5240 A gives 0.73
